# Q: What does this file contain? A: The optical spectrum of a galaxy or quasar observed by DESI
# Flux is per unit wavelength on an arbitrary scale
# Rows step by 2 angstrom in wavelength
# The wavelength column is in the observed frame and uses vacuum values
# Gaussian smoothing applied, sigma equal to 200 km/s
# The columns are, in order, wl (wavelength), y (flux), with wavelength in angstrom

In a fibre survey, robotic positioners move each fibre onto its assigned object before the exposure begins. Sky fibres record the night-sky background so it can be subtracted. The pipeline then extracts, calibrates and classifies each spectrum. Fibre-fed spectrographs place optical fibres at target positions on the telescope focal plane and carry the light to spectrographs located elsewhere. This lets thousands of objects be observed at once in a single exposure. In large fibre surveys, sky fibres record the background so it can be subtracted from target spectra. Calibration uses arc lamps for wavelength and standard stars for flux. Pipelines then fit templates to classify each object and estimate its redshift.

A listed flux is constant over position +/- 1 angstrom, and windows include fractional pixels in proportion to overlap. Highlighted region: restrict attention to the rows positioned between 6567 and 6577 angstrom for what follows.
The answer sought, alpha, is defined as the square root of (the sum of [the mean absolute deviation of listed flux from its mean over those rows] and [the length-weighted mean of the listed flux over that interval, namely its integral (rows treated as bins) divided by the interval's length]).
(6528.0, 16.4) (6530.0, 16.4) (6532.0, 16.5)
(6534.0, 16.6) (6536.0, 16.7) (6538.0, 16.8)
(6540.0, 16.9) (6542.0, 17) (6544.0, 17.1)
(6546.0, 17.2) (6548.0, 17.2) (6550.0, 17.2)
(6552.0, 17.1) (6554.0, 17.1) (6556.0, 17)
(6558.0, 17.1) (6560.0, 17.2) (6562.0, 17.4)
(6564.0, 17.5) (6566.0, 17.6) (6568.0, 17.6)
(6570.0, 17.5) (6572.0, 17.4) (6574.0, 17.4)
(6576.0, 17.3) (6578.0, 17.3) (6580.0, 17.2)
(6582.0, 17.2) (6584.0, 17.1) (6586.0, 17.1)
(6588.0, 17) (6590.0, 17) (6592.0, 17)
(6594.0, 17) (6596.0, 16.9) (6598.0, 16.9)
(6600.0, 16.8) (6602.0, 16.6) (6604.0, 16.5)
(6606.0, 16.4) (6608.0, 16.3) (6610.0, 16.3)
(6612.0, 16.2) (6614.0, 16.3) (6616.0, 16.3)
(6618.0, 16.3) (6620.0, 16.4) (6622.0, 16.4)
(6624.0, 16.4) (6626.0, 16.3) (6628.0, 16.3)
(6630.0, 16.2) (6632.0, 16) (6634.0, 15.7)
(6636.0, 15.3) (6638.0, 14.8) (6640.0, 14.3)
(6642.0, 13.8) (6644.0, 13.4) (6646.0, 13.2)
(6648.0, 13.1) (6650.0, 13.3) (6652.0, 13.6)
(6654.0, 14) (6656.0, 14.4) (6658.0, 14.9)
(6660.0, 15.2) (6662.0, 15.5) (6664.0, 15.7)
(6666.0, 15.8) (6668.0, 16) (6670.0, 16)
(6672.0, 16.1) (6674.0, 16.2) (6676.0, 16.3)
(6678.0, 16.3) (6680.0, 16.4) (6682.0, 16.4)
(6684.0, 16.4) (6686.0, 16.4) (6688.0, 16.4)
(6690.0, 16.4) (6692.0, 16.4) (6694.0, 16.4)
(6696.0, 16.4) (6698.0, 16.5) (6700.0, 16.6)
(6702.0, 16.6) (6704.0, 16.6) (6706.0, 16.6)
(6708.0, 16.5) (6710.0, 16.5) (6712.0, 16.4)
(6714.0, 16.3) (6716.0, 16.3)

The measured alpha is 4.19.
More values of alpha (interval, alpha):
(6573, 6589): 4.16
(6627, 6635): 4.03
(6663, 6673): 4.01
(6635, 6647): 3.85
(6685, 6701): 4.06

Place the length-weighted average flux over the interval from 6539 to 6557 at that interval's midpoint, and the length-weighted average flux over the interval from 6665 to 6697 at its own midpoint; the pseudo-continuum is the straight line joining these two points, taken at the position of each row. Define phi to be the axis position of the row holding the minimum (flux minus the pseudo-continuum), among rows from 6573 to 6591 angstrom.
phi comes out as 6588.0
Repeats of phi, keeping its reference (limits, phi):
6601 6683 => 6648.0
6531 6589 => 6532.0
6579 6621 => 6612.0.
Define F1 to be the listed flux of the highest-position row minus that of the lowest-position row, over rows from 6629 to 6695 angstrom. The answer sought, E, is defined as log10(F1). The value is -0.70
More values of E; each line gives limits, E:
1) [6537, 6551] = -0.40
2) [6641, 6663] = 0.23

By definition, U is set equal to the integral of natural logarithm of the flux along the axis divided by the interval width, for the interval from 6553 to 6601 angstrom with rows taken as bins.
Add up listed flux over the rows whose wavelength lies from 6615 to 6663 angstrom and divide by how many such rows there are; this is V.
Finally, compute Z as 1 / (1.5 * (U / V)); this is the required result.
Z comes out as 3.53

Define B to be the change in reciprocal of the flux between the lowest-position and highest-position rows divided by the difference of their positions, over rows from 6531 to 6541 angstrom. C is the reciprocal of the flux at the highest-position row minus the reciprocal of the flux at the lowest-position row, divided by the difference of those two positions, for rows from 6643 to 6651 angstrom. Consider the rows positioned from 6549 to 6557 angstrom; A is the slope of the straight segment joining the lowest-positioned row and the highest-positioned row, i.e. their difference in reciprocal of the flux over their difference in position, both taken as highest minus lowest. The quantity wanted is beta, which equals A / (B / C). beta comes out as -0.0001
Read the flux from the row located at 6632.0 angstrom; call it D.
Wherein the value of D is 16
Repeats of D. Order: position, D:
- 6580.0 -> 17.2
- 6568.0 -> 17.6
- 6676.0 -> 16.3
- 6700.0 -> 16.6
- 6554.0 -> 17.1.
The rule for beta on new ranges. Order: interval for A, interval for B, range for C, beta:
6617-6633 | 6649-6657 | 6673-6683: 0.0000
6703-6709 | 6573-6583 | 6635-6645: 0.0013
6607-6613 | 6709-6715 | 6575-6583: 0.0000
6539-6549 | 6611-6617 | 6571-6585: 0.0001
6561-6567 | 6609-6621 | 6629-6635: 0.0021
